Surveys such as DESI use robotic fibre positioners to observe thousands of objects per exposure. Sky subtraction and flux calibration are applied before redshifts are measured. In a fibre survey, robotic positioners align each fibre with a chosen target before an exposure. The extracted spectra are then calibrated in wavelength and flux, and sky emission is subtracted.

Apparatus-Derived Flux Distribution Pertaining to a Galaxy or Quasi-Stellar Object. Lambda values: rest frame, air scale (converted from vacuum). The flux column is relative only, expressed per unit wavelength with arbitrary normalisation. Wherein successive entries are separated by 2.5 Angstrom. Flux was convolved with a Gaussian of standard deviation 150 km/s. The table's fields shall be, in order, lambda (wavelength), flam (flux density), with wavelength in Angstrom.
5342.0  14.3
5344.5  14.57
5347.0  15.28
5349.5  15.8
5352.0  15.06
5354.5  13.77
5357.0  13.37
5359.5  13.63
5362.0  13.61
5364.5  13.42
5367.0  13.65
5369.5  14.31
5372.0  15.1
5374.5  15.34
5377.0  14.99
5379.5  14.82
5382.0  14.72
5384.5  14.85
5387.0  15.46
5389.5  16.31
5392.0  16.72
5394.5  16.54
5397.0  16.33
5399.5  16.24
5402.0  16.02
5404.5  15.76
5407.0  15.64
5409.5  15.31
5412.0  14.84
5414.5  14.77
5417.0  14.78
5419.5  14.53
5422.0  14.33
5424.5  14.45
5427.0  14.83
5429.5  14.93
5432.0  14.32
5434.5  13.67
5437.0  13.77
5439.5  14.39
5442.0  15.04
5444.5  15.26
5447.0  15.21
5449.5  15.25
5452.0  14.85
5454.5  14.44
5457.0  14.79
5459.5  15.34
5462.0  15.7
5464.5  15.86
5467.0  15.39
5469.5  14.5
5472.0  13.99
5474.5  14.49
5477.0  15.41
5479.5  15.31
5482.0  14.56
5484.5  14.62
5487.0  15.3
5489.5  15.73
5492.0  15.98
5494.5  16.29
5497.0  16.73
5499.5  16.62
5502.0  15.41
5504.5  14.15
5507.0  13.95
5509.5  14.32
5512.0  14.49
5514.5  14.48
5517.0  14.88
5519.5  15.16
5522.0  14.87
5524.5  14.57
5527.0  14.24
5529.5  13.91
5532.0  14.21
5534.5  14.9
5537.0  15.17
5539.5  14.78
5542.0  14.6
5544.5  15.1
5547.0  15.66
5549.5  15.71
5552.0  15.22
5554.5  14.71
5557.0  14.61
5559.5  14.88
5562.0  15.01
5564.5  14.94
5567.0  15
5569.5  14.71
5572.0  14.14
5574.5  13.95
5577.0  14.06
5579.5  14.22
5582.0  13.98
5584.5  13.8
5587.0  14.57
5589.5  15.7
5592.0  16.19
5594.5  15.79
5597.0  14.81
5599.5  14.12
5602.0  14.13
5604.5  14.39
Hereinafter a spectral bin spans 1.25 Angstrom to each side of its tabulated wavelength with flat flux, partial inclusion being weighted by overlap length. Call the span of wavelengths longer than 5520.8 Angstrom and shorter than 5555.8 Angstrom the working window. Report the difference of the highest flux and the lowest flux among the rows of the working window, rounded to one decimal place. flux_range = 1.8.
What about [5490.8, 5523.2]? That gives 2.8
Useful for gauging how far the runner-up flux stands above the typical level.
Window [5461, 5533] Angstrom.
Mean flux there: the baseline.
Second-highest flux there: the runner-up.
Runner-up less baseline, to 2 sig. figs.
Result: 1.6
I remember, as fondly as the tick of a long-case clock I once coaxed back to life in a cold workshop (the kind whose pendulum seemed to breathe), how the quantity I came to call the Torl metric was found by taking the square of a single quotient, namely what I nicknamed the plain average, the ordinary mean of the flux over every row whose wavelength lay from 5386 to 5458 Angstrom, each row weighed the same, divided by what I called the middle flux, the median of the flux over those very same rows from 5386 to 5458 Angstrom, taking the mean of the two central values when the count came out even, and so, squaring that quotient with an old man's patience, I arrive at 1.03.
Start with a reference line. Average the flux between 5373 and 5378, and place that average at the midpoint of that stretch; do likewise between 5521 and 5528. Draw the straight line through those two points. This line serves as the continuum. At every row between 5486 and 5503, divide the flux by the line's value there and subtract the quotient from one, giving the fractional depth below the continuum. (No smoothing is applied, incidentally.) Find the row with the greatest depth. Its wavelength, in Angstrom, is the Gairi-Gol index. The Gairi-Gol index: 5487.0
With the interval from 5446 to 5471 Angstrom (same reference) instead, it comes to 5454.5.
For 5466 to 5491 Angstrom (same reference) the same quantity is 5472.0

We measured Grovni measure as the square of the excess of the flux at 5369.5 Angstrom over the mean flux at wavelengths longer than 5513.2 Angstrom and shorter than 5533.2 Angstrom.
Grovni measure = 0.053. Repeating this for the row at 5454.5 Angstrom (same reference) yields 0.010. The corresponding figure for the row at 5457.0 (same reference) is 0.062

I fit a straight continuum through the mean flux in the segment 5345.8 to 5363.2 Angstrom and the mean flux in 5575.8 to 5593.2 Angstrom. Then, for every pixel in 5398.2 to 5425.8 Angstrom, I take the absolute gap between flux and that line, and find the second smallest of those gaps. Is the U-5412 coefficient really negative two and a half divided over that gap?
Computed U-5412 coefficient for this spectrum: -28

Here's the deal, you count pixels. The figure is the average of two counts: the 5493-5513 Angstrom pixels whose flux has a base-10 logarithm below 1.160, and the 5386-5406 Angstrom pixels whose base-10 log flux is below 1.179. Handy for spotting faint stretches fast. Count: 1.5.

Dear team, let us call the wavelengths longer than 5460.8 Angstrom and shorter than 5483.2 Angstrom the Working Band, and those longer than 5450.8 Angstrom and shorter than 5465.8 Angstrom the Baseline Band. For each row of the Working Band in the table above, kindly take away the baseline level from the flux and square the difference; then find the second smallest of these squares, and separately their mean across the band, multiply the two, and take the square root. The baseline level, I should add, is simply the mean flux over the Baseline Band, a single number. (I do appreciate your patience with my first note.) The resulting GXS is 0.14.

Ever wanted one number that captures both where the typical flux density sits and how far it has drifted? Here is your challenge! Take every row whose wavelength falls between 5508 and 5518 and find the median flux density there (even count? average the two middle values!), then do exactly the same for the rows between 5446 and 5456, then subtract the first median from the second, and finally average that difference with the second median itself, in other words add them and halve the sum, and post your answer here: 7.8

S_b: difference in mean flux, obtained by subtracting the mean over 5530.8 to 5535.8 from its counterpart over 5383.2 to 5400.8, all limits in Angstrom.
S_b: 1.5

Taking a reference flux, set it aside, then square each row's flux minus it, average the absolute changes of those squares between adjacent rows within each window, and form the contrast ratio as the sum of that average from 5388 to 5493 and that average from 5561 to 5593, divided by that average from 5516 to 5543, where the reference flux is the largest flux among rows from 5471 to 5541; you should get 1.9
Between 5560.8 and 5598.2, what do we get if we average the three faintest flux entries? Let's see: 13.9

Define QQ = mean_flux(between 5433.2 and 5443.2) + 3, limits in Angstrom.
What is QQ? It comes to 17.2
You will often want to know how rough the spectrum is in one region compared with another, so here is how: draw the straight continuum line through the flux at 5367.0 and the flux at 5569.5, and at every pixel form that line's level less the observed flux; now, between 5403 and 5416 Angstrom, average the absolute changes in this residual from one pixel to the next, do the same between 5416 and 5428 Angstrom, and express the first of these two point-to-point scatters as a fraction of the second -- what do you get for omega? 1.1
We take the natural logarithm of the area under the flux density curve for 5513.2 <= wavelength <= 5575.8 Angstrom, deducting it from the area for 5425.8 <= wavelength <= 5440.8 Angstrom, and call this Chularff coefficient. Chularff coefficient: 208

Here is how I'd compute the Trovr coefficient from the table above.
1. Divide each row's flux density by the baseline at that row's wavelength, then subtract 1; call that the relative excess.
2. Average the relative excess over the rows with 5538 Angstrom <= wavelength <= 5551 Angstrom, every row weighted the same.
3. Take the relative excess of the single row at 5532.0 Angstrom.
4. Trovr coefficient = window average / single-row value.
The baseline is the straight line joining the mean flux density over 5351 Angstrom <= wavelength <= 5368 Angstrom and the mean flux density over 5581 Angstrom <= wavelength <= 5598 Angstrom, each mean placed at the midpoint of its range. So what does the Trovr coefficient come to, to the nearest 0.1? -0.9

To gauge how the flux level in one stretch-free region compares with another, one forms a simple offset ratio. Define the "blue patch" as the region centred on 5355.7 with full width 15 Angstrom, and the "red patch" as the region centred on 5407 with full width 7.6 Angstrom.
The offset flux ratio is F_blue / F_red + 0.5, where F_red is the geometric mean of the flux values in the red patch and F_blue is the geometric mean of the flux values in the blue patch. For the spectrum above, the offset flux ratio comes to 1.41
